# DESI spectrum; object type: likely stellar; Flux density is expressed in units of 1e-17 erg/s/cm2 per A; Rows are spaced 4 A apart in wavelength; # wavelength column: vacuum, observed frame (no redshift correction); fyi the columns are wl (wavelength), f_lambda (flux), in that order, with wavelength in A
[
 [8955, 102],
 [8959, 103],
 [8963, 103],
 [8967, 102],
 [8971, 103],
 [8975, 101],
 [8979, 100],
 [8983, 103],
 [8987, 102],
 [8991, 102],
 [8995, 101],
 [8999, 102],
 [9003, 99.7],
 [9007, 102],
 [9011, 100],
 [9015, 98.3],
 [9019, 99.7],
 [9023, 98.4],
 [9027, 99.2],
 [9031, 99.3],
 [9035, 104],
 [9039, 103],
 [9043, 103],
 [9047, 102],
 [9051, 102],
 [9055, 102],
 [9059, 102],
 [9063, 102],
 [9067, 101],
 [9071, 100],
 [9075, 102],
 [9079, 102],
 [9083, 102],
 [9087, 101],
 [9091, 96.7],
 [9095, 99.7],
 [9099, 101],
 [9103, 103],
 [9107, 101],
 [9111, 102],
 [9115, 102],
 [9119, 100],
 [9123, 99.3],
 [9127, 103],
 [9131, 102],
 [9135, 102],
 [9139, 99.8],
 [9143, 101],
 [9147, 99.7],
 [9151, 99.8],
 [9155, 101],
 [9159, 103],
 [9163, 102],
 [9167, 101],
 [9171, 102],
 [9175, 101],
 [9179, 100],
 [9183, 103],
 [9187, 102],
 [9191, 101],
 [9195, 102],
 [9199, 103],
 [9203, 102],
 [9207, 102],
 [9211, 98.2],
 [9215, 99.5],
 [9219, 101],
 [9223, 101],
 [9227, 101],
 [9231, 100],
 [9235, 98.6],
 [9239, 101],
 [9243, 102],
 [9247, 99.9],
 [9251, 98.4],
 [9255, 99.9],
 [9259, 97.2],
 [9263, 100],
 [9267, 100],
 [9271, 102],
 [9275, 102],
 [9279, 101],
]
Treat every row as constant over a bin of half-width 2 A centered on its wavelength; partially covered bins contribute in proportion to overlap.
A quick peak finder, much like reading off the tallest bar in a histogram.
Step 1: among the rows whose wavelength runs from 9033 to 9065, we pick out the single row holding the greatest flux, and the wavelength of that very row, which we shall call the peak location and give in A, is 9035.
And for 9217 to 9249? 9243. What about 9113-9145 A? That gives 9127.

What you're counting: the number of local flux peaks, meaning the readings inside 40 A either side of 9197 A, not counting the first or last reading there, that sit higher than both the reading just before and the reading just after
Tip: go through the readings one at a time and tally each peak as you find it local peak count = 3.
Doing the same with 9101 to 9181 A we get 4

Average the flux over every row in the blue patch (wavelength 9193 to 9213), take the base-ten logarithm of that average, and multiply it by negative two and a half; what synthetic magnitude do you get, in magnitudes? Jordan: -5.02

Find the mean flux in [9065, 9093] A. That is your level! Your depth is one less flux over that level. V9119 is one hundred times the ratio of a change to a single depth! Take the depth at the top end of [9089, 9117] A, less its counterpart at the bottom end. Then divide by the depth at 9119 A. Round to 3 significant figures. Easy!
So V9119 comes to -789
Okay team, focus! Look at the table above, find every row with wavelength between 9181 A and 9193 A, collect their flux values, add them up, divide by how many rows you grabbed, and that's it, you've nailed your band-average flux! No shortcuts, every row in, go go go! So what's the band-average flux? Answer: 102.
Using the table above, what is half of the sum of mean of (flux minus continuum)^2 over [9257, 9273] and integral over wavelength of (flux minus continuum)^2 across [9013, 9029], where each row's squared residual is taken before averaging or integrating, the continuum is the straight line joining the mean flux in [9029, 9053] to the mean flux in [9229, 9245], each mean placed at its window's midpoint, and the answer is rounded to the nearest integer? 102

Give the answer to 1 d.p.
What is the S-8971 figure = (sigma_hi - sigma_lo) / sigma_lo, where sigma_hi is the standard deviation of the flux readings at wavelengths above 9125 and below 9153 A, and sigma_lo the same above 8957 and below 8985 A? 0.1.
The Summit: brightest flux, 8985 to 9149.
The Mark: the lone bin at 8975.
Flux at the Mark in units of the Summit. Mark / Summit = 0.971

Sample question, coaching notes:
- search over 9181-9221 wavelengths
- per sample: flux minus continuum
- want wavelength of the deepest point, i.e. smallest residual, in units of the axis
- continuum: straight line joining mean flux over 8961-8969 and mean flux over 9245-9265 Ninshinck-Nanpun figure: 9211 A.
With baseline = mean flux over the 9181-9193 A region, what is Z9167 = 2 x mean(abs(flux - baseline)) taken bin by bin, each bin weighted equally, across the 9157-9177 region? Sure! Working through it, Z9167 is 1.2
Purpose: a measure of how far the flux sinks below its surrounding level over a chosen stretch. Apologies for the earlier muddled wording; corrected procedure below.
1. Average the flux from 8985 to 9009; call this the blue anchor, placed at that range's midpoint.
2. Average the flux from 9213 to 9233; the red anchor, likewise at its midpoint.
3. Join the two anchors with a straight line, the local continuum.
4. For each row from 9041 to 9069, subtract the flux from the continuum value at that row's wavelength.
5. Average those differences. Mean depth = -0.79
